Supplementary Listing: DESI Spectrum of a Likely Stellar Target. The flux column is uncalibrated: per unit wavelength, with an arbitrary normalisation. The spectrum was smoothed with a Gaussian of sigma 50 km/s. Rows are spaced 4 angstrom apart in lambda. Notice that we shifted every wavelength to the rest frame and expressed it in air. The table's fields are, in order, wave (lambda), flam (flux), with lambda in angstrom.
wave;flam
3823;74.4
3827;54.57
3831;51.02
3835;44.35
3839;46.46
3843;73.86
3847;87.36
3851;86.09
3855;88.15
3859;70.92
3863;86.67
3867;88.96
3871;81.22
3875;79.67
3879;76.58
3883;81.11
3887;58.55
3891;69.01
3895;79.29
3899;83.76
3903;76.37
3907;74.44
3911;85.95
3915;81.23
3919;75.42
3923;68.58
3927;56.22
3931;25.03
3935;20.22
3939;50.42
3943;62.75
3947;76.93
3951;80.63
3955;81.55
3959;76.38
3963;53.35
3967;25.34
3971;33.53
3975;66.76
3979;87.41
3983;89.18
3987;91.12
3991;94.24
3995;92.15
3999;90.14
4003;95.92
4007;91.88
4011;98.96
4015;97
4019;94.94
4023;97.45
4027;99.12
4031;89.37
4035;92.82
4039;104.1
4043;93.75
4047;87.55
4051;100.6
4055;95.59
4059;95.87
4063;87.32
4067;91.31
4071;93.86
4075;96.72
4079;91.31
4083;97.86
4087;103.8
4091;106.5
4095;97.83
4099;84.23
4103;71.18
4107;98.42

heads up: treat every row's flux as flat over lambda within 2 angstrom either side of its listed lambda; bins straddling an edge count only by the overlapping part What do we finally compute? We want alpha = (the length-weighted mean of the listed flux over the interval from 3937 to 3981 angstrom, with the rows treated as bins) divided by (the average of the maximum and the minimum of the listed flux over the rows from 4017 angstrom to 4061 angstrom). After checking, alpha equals 0.7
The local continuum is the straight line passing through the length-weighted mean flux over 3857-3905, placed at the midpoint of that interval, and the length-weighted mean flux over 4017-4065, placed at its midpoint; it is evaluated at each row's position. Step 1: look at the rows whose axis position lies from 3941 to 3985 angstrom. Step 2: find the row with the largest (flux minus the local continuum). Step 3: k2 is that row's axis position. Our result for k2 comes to 3983 angstrom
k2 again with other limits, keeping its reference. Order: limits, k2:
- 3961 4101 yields 4039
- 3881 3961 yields 3911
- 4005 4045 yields 4039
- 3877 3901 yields 3899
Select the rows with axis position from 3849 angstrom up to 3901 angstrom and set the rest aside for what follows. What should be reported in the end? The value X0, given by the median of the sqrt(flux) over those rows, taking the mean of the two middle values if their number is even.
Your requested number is 9.0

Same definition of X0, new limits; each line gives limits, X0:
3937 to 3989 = 8.7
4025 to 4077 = 9.7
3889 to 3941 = 8.6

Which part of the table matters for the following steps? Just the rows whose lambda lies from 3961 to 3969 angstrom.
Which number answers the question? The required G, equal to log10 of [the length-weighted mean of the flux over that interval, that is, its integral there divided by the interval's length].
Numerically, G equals 1.59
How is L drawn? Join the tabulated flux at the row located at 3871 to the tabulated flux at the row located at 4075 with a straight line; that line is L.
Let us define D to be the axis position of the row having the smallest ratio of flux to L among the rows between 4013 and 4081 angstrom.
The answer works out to 4063 angstrom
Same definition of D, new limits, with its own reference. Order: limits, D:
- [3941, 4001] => 3967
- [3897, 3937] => 3935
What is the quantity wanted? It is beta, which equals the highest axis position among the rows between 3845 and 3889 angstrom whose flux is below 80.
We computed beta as 3887 angstrom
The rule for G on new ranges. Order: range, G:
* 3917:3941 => 1.69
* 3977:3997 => 1.96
